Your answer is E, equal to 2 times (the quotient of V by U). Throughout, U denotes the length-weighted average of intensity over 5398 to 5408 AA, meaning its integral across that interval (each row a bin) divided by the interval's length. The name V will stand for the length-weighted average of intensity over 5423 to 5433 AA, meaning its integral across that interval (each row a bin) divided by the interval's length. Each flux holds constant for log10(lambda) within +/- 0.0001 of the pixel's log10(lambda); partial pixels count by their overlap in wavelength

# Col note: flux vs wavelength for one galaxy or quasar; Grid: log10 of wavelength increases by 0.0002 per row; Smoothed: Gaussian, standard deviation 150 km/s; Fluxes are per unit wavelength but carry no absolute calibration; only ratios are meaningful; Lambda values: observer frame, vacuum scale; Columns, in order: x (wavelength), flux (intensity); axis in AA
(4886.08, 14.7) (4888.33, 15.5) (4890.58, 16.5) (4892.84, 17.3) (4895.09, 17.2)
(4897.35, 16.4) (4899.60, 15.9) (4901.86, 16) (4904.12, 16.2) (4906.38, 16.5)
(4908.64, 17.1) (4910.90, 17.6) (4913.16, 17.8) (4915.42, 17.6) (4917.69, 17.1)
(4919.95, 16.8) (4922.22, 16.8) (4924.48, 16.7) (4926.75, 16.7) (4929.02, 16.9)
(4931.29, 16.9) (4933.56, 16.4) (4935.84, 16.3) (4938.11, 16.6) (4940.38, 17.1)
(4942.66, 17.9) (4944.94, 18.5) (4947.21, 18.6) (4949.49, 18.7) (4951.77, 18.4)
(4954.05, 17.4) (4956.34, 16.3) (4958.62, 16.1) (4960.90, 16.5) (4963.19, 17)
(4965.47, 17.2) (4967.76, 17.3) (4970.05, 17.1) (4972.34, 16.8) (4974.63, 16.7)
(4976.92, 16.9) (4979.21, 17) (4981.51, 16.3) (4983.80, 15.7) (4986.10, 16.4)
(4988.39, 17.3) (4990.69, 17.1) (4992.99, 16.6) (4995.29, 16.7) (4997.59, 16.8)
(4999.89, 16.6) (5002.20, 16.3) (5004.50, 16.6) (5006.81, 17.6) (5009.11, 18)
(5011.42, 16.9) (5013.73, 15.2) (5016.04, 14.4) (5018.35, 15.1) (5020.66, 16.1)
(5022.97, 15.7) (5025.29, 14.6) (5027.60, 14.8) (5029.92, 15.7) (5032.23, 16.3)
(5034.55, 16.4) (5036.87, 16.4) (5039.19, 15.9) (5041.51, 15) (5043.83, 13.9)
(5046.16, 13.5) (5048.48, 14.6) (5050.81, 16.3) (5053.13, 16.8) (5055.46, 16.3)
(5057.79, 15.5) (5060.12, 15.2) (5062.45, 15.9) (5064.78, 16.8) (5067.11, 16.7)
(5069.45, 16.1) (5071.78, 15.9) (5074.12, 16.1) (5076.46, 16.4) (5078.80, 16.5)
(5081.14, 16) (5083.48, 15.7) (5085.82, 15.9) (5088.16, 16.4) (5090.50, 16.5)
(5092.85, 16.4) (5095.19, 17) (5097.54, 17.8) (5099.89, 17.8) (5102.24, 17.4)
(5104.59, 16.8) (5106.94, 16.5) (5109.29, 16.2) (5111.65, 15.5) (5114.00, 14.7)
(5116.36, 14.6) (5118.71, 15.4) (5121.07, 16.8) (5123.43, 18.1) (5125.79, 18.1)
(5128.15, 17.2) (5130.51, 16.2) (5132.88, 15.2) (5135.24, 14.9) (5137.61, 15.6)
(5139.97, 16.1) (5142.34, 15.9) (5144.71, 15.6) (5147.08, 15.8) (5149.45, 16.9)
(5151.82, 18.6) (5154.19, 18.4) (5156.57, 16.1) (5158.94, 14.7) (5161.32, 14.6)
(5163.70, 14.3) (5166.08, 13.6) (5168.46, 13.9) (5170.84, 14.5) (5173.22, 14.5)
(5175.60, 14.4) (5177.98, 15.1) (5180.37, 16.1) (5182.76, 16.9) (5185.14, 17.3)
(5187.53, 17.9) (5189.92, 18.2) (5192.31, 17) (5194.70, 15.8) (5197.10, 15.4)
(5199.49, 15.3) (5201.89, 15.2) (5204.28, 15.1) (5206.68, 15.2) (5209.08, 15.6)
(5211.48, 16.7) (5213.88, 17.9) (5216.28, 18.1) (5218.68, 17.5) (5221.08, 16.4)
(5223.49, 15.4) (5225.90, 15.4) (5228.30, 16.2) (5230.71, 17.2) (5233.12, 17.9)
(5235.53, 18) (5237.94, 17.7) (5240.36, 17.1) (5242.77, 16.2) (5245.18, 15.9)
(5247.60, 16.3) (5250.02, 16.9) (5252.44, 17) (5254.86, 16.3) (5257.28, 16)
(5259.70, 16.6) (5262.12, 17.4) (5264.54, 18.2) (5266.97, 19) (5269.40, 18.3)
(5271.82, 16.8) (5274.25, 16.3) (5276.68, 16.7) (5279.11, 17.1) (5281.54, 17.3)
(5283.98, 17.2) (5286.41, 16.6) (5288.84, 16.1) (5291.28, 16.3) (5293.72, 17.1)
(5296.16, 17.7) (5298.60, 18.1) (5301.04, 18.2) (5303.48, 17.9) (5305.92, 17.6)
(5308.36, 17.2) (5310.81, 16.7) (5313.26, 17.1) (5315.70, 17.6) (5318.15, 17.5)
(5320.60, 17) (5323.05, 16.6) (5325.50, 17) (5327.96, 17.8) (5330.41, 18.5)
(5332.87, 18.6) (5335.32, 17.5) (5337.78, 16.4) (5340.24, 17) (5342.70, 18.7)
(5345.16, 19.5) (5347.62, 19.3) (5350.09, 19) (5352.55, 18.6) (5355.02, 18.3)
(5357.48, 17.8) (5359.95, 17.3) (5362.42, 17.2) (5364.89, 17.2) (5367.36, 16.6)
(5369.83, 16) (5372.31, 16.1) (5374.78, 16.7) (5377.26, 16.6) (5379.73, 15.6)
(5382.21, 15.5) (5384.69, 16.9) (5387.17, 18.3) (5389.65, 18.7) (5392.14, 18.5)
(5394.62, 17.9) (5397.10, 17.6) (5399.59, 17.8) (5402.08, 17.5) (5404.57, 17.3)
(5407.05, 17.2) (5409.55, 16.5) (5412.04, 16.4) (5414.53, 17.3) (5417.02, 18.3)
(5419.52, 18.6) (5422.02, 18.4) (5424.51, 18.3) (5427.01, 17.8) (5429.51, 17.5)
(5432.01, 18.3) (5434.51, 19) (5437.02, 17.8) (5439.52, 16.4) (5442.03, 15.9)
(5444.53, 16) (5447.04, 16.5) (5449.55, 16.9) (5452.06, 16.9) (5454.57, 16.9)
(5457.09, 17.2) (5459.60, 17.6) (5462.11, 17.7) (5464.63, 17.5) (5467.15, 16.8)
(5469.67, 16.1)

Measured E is 2.06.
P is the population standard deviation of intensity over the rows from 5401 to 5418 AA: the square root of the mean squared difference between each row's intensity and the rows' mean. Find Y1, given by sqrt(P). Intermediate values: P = 0.6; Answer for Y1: 0.77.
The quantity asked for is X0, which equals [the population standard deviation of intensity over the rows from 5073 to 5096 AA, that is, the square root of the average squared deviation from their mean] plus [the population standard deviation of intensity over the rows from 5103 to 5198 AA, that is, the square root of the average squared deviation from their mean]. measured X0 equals 1.7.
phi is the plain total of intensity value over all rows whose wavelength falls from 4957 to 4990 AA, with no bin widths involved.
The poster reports 234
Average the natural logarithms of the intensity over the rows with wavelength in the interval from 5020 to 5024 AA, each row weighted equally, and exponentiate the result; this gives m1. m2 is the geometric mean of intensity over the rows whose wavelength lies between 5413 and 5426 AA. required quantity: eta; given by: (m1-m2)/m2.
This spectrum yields -0.13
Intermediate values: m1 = 15.9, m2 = 18.2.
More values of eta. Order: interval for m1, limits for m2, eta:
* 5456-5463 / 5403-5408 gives 0.01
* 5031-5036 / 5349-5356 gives -0.12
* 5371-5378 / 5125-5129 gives -0.07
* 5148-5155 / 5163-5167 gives 0.29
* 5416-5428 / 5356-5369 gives 0.06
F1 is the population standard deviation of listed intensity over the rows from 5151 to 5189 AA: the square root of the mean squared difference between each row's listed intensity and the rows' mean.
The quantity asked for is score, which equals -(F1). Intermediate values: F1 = 1.61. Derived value -1.61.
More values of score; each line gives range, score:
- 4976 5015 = -0.64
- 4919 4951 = -0.81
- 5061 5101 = -0.60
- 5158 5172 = -0.39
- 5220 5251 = -0.85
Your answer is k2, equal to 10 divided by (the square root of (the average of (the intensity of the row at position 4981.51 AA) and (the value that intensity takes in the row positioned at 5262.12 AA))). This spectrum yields 2.44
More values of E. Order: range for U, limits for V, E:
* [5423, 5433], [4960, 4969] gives 1.89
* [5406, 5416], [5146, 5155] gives 2.06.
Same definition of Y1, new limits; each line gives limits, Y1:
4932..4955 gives 0.95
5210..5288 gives 0.92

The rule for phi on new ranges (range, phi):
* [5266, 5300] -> 241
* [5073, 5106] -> 233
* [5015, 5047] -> 214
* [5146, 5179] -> 215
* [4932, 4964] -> 242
